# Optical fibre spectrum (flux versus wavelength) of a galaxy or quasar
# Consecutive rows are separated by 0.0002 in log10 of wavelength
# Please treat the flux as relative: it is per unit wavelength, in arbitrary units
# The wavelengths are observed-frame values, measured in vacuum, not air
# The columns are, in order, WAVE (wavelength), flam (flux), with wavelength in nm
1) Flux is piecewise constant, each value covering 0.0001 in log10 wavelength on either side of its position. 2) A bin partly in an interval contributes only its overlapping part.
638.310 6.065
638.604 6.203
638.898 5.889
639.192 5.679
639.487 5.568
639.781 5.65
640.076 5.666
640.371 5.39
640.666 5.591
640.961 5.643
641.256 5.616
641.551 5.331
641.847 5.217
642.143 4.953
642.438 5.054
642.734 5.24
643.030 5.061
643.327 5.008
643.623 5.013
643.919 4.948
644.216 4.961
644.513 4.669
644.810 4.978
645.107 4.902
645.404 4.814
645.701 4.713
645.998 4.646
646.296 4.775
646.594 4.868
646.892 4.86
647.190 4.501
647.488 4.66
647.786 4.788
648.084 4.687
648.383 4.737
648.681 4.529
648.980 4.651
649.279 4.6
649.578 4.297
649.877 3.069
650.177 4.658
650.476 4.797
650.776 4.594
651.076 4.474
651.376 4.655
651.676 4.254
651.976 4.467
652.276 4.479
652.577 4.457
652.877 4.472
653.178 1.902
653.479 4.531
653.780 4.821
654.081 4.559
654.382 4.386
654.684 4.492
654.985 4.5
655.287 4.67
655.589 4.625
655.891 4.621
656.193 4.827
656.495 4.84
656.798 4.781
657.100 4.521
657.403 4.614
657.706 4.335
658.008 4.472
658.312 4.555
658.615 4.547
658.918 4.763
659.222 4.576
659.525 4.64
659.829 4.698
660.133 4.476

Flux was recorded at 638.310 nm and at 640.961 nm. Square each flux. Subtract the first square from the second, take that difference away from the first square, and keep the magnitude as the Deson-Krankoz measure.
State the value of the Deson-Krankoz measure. 42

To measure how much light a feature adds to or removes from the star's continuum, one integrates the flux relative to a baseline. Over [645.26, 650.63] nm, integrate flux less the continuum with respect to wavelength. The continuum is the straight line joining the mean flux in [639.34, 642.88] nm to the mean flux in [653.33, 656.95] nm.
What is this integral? -2.4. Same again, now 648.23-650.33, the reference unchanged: -1.3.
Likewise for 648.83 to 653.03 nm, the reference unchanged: -1.9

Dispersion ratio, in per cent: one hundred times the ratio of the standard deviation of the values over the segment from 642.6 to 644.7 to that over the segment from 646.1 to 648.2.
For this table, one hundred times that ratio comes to 132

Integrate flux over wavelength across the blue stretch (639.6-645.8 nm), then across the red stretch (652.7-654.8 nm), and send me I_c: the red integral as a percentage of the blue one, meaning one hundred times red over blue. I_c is 27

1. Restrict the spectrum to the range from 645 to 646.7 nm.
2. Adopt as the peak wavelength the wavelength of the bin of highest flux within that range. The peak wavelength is 645.107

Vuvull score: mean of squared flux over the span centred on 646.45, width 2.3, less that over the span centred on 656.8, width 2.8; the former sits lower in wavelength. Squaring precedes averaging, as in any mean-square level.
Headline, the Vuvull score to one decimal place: 1.0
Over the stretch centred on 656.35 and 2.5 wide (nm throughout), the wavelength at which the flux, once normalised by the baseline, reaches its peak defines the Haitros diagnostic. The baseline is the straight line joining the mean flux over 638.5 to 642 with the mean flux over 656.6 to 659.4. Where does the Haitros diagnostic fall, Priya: 656.495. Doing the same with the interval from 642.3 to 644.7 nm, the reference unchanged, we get 642.734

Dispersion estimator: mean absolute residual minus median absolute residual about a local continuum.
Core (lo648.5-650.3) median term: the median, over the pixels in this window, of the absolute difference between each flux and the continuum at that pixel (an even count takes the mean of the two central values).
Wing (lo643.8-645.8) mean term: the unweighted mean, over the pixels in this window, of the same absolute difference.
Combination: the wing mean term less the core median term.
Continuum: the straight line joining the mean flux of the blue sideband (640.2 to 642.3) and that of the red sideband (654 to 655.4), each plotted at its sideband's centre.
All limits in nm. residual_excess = -0.02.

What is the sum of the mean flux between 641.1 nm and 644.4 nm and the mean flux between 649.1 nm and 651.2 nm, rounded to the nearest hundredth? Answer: 9.48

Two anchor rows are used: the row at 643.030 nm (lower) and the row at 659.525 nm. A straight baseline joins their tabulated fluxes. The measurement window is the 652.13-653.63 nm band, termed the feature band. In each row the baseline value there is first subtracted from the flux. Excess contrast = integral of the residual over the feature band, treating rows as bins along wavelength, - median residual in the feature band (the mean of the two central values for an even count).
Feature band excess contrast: -0.92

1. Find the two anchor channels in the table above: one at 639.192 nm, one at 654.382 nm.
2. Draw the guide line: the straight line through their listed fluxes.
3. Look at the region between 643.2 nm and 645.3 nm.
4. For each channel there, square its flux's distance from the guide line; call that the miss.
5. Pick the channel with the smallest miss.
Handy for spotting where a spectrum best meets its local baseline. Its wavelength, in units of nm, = 644.810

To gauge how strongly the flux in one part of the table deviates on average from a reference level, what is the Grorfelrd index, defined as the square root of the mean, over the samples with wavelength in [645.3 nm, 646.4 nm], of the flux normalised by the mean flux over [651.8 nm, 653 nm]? 1.030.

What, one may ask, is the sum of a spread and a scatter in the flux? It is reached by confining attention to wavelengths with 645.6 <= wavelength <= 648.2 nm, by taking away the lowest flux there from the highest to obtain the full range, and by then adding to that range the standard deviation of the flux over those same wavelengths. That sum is 0.48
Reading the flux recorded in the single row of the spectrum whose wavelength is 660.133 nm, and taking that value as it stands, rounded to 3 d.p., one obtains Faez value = 4.476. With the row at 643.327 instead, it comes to 5.008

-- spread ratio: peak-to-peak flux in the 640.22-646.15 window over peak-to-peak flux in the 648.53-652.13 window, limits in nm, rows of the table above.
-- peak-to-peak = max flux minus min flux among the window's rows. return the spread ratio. 0.58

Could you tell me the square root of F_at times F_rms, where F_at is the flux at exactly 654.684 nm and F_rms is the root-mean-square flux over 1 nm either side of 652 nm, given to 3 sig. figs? 4.48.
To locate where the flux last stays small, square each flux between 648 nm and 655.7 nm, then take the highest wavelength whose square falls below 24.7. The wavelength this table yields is 655.589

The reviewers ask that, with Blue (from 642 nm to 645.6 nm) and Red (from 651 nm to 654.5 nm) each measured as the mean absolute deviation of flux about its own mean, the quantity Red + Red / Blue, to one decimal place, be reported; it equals 4.8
